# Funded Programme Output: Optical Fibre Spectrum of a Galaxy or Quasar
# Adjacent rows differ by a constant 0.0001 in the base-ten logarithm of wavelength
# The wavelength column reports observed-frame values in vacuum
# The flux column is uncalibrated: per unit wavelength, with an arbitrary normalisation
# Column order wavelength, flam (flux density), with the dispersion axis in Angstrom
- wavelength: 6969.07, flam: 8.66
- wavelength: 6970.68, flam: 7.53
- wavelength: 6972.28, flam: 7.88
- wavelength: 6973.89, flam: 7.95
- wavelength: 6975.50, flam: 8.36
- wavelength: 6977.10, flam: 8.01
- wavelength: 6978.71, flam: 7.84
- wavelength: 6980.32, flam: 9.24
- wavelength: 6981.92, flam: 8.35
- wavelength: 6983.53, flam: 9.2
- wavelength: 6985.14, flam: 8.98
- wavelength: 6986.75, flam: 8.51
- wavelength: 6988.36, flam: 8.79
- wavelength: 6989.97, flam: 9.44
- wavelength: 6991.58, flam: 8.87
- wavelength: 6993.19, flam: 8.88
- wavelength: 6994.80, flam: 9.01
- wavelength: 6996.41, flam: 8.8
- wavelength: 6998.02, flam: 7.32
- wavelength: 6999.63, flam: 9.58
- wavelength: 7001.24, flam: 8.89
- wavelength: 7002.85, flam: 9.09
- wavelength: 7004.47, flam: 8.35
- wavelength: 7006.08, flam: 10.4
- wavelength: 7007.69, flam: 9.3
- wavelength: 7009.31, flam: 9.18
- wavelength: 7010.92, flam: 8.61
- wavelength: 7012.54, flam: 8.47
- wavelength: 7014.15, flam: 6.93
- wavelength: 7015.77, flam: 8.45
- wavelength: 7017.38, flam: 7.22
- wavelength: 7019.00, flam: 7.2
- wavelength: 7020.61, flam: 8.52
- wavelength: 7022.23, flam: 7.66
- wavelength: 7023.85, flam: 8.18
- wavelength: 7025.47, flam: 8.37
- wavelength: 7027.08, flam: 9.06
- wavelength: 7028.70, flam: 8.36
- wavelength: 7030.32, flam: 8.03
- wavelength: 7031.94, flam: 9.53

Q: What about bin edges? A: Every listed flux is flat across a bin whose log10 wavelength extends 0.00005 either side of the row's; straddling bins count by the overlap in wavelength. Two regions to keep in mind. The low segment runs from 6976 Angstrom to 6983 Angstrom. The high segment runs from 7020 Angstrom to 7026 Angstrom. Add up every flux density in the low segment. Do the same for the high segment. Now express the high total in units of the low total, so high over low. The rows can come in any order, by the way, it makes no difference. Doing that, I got 0.98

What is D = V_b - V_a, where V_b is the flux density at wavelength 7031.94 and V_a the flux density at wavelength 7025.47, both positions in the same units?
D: 1.2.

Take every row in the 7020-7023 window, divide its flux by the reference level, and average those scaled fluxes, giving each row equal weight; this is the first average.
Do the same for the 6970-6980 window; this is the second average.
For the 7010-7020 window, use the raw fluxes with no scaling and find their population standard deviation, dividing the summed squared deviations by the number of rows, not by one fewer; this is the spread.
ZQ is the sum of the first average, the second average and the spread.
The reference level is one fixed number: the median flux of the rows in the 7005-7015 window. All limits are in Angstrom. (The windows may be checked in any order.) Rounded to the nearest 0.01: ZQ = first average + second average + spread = 2.51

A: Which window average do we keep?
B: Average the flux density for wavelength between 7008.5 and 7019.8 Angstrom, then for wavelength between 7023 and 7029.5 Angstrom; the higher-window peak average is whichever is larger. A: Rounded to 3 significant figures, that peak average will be 8.49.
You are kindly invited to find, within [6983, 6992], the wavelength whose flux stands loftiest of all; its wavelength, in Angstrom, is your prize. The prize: 6989.97 Angstrom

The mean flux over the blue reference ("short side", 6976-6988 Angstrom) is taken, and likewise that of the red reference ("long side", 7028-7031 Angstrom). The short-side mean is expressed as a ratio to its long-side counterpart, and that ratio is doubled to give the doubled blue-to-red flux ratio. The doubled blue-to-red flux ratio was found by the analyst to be 2.10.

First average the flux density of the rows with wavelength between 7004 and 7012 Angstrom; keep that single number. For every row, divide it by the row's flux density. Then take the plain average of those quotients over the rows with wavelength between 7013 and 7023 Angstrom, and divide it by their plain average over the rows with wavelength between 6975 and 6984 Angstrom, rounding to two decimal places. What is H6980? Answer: 1.11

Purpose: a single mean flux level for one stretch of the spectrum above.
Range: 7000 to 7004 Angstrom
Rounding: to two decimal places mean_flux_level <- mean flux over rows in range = 8.99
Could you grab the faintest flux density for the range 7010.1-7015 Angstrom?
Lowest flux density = 6.93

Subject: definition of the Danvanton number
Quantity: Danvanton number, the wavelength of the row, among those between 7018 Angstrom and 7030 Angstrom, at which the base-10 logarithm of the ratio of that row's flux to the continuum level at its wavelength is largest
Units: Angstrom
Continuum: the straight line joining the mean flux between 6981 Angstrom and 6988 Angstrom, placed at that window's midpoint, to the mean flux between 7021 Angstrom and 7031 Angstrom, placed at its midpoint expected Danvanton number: 7027.08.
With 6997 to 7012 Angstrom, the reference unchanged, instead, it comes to 7006.08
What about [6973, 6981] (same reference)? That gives 6980.32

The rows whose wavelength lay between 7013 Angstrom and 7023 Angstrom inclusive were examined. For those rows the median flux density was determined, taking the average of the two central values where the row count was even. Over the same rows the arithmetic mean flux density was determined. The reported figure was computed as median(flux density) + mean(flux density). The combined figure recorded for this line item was 15.1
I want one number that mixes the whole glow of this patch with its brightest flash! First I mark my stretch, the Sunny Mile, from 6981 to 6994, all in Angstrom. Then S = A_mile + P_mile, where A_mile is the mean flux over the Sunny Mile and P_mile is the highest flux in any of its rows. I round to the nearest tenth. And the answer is 18.3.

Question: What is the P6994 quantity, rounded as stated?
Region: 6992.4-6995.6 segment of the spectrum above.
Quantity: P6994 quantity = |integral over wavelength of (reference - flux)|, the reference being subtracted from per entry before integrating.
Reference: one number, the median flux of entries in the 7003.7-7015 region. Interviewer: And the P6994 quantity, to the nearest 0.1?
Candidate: 1.1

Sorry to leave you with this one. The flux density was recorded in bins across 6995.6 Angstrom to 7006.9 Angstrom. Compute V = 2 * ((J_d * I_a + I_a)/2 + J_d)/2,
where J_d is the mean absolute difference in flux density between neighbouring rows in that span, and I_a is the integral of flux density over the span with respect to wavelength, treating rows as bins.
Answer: 114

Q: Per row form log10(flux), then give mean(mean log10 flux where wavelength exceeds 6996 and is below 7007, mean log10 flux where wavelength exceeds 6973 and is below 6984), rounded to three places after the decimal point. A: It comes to 0.936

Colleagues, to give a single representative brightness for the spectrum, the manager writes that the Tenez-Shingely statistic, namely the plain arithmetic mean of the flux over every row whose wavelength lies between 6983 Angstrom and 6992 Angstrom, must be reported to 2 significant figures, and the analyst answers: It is 9.0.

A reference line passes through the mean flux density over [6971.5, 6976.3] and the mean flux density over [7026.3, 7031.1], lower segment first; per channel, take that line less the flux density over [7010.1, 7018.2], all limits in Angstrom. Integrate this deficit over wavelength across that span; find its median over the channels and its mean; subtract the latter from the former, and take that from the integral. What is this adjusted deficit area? 4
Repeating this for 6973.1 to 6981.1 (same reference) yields -2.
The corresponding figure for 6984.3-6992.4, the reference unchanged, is -6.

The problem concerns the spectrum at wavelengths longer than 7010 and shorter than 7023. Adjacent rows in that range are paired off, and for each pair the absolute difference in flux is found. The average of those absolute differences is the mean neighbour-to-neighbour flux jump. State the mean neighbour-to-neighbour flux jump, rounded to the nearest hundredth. 0.95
